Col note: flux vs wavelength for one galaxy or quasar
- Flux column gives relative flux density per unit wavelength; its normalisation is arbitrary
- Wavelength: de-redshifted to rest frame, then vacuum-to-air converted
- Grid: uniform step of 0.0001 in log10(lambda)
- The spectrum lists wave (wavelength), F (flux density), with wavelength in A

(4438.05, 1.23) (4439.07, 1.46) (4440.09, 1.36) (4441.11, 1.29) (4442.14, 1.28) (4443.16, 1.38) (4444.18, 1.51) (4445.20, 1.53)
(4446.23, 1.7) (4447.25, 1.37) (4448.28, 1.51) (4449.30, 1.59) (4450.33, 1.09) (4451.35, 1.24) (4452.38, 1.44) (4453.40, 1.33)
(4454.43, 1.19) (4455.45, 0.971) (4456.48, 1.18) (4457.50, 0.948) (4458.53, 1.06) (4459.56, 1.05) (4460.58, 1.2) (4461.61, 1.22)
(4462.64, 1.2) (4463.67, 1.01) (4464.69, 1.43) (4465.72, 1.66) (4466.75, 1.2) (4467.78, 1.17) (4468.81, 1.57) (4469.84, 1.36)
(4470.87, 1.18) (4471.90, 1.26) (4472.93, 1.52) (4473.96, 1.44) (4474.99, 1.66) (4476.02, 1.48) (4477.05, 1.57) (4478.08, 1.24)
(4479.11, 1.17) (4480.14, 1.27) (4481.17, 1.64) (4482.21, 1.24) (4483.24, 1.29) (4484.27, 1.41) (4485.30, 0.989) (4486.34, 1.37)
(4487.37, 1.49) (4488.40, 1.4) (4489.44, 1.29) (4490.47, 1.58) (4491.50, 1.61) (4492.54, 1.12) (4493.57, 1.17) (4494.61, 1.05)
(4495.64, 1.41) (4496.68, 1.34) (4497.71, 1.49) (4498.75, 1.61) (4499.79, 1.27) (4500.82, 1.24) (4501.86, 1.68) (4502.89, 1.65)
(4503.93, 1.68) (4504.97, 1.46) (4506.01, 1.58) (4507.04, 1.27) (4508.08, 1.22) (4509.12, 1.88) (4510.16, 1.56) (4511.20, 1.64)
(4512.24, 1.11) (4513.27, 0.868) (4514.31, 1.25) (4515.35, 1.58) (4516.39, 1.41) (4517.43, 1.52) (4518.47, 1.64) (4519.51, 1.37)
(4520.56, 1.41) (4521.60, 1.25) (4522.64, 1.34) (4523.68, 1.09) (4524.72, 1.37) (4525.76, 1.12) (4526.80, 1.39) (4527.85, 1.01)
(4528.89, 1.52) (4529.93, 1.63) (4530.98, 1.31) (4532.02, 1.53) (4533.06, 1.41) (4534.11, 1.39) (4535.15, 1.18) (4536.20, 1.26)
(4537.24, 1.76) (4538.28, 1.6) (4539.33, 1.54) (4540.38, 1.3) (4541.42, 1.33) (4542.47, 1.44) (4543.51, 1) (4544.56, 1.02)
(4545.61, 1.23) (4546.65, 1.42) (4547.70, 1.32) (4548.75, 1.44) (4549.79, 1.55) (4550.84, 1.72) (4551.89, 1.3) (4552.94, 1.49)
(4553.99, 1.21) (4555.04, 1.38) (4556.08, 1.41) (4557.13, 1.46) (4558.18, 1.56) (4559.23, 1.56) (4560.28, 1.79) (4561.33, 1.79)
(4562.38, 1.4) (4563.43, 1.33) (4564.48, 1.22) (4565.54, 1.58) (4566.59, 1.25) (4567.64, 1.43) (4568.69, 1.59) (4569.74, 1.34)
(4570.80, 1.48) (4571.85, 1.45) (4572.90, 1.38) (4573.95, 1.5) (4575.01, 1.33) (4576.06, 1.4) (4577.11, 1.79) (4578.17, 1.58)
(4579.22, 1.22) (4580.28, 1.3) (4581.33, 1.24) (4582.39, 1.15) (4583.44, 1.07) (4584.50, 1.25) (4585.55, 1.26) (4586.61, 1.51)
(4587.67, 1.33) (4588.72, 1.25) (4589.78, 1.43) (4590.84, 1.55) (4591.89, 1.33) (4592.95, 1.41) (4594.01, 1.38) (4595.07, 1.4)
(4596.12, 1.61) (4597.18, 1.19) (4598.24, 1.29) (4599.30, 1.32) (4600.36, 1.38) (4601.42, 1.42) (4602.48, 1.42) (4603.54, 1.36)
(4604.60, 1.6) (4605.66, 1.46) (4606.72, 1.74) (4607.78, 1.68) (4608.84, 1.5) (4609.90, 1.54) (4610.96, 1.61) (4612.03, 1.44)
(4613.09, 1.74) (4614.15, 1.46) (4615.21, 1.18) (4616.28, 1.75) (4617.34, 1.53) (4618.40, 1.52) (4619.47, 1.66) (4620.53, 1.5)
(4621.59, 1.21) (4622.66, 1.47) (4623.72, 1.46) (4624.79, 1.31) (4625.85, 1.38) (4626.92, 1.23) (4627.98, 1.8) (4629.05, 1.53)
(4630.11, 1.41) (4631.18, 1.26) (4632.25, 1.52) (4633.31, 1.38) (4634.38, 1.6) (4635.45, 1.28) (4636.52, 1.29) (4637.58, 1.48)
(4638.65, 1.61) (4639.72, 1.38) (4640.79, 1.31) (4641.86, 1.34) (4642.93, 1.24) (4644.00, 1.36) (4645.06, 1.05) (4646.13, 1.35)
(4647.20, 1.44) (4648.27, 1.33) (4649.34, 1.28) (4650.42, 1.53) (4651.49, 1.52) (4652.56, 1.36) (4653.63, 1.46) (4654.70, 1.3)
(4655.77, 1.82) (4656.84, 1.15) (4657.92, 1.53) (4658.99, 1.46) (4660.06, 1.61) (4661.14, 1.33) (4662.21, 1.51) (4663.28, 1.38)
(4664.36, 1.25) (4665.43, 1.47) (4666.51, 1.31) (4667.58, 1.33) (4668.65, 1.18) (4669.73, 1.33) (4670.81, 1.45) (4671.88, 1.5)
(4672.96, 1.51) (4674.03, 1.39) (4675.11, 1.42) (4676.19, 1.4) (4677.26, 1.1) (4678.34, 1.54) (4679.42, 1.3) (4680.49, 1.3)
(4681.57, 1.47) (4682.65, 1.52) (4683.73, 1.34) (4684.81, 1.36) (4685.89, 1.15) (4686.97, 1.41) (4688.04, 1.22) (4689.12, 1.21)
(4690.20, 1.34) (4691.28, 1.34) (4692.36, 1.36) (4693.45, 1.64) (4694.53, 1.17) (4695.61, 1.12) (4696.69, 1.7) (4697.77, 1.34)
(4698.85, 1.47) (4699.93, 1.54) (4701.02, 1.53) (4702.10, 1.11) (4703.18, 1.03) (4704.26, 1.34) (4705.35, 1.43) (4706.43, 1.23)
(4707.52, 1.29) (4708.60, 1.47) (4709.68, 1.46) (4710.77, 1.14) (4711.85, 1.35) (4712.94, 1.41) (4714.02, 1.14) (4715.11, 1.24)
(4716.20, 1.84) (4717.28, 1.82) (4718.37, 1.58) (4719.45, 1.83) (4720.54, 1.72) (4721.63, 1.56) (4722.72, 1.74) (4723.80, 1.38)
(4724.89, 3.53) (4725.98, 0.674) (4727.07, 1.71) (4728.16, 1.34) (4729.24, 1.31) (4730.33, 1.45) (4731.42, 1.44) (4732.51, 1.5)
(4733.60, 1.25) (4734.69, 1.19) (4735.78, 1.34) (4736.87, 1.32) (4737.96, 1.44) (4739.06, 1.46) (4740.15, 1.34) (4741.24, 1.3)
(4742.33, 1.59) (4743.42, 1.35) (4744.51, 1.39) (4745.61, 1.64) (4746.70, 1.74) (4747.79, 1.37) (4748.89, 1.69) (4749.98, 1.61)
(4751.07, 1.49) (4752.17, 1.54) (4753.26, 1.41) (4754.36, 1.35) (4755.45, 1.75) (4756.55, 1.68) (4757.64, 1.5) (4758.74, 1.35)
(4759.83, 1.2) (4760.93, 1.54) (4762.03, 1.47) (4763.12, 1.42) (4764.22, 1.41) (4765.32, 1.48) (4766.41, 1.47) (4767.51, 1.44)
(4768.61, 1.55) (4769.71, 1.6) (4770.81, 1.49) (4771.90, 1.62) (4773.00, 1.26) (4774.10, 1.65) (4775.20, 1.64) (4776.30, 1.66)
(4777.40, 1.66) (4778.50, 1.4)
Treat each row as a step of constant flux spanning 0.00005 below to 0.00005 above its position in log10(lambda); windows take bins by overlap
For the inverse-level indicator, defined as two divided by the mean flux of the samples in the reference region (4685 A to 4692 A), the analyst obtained 1.56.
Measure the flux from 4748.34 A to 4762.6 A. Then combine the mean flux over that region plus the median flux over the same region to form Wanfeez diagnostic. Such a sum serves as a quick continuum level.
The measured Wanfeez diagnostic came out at 3.01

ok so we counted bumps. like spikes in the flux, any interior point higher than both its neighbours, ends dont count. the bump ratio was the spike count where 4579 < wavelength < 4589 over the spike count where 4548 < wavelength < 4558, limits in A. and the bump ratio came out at 1.00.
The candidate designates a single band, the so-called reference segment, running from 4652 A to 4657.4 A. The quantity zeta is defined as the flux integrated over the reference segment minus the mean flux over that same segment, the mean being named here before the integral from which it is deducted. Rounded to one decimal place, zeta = 6.2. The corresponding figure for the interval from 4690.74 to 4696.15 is 5.8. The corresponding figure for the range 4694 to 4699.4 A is 6.0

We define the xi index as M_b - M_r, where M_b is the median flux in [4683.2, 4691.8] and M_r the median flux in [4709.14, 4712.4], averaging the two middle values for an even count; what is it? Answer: -0.01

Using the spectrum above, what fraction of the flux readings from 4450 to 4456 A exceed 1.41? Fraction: 0.17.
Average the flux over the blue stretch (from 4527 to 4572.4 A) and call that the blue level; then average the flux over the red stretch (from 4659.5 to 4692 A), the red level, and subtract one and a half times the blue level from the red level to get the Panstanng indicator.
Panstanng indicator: -0.76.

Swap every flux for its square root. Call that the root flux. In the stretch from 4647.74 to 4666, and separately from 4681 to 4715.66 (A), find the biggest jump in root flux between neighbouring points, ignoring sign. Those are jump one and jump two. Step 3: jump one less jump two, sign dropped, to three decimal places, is 0.031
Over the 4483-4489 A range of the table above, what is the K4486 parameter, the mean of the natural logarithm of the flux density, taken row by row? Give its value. 0.273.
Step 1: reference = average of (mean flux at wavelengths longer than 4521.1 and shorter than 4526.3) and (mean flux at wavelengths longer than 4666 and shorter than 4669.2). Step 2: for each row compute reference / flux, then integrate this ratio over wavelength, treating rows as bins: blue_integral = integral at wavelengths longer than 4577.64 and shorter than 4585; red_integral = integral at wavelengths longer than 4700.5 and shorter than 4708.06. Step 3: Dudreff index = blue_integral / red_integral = 0.99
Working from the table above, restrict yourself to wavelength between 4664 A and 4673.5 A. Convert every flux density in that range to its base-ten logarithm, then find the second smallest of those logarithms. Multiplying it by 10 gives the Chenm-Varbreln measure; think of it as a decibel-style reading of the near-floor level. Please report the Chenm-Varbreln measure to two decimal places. 0.97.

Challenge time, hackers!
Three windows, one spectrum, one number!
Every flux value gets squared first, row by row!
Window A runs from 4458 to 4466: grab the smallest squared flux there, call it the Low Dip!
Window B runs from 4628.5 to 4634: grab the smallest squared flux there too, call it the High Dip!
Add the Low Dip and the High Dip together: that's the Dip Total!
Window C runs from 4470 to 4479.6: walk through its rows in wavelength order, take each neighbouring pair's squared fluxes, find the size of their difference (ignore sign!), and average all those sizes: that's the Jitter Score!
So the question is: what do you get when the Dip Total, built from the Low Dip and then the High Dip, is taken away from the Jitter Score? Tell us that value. -2.14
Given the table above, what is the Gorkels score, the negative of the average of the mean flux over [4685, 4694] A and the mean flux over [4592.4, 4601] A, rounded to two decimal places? -1.35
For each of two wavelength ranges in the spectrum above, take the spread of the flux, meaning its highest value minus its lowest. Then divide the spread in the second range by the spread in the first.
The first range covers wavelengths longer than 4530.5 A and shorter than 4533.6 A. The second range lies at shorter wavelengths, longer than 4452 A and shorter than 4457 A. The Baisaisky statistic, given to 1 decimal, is 2.1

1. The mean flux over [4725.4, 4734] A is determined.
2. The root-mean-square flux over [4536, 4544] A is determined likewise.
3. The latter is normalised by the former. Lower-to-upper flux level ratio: 1.06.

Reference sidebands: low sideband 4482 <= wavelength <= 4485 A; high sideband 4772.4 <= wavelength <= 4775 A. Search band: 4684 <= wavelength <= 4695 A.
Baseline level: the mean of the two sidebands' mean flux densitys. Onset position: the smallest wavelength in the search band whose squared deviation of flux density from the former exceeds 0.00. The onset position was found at 4684.81 A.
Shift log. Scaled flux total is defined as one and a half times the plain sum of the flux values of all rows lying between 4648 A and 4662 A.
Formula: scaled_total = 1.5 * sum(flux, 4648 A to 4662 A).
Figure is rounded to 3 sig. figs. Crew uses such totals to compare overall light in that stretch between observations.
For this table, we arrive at 28.0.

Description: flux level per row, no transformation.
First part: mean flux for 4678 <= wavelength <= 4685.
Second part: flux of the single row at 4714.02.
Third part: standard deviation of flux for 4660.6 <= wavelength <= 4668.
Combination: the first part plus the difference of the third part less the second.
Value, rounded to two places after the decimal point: 0.35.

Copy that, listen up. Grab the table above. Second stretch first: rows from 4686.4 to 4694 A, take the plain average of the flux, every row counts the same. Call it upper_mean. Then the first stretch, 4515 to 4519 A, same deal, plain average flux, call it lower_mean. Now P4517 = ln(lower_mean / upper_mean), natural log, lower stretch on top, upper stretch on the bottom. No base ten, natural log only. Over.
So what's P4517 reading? 0.12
